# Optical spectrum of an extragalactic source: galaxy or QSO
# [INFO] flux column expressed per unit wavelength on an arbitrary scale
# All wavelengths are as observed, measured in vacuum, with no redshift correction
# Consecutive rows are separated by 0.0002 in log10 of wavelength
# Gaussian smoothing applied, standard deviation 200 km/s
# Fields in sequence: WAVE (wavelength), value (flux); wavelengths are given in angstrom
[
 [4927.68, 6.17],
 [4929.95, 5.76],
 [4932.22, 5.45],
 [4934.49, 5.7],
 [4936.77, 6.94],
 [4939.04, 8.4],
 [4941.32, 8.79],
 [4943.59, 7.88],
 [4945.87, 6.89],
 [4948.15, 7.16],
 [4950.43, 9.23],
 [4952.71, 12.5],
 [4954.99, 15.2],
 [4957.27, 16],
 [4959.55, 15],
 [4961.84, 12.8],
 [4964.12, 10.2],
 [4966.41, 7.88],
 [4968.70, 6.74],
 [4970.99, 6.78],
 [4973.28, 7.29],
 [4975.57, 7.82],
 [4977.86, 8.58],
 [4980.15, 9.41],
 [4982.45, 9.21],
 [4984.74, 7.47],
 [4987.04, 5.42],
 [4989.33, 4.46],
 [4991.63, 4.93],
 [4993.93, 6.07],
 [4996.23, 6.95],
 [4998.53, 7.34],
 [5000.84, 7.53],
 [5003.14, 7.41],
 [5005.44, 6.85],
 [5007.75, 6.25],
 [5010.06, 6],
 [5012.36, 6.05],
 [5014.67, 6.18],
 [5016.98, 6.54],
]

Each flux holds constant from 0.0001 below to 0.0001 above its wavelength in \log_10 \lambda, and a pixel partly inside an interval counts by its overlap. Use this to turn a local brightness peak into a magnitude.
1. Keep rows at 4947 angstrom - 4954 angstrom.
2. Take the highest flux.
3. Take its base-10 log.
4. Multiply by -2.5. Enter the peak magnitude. -2.7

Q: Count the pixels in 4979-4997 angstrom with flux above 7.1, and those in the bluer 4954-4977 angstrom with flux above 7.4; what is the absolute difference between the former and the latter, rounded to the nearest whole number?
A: 4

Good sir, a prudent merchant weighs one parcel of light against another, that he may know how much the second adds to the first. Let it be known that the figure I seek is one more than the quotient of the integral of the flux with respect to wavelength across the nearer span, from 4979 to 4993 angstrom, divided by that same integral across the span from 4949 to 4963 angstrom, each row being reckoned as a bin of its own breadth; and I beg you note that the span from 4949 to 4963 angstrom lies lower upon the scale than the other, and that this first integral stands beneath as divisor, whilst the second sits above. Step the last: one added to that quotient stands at 1.5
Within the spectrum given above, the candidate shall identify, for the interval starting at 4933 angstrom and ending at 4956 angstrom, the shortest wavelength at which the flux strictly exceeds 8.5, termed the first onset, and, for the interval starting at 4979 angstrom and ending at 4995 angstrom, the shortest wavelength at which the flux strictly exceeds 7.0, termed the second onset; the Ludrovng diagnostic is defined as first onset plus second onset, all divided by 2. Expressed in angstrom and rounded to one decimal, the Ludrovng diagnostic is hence 4960.7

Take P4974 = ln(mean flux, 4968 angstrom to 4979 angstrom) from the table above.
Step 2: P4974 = 2.01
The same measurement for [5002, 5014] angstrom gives 1.87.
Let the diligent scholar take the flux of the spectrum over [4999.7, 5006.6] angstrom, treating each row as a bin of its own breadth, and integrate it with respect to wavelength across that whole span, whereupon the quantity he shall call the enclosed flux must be 50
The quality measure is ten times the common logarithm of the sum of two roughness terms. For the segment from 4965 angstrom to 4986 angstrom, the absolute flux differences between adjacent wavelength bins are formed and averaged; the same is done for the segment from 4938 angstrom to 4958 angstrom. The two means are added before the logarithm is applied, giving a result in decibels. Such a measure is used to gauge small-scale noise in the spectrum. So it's 3.3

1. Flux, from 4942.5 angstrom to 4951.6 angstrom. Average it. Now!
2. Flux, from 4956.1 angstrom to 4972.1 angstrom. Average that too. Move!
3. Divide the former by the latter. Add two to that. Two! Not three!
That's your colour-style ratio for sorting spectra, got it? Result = 2.7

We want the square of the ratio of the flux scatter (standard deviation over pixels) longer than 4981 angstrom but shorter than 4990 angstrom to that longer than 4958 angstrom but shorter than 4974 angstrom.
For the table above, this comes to 0.4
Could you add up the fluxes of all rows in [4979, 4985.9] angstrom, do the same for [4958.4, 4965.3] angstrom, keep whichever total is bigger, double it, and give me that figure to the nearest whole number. 76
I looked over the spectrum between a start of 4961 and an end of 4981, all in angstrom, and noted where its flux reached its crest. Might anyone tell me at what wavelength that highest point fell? 4961.84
